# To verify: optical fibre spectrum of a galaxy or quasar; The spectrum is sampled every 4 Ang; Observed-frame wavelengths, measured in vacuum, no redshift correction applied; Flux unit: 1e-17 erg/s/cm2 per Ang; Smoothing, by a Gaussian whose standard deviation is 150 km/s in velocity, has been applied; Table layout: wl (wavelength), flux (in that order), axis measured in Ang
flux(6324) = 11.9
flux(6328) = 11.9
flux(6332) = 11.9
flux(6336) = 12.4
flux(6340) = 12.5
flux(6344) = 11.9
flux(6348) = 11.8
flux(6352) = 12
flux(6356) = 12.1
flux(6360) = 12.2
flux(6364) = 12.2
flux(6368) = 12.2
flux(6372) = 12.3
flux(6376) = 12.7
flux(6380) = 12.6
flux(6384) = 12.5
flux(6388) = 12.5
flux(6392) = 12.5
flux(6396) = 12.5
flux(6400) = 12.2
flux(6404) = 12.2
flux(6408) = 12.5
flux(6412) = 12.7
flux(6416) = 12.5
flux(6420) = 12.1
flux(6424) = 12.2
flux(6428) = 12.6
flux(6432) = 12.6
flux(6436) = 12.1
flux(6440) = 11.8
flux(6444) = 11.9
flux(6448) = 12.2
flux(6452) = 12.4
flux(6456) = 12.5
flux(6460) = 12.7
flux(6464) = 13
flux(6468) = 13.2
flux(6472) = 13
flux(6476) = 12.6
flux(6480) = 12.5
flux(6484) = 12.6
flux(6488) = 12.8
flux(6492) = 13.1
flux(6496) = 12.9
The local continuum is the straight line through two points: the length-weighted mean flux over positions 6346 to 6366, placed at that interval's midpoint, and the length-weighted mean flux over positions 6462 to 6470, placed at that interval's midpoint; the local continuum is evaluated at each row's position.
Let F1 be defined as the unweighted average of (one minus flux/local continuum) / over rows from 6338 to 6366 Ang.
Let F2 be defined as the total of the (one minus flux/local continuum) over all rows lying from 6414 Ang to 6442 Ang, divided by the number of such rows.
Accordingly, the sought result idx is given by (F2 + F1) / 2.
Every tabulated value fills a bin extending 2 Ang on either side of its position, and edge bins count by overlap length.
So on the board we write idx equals 0.015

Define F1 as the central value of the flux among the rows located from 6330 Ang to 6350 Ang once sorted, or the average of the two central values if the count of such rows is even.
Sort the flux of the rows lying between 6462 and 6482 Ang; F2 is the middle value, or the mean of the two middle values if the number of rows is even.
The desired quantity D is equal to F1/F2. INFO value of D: 0.92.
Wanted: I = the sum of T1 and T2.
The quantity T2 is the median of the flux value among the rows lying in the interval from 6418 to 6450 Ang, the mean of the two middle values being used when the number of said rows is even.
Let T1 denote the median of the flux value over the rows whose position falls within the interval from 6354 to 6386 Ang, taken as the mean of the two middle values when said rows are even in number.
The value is 24.4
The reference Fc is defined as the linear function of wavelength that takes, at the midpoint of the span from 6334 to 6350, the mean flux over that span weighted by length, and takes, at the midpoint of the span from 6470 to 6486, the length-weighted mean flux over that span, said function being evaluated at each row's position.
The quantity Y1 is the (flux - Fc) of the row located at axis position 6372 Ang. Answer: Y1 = 0.03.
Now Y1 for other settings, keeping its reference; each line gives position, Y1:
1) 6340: 0.36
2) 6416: 0.06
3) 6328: -0.20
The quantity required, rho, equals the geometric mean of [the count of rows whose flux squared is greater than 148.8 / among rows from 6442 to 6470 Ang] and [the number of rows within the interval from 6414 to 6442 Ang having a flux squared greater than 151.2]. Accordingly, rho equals 4.2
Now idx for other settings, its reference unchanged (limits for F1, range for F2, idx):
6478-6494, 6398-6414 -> 0.026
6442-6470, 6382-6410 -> 0.018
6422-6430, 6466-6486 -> 0.028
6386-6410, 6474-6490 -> 0.026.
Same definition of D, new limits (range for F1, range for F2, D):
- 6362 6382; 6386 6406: 0.98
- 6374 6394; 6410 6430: 1.00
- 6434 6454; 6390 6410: 0.97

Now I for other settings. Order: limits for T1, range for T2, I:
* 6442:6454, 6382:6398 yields 24.7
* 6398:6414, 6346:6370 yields 24.5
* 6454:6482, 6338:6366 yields 24.8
